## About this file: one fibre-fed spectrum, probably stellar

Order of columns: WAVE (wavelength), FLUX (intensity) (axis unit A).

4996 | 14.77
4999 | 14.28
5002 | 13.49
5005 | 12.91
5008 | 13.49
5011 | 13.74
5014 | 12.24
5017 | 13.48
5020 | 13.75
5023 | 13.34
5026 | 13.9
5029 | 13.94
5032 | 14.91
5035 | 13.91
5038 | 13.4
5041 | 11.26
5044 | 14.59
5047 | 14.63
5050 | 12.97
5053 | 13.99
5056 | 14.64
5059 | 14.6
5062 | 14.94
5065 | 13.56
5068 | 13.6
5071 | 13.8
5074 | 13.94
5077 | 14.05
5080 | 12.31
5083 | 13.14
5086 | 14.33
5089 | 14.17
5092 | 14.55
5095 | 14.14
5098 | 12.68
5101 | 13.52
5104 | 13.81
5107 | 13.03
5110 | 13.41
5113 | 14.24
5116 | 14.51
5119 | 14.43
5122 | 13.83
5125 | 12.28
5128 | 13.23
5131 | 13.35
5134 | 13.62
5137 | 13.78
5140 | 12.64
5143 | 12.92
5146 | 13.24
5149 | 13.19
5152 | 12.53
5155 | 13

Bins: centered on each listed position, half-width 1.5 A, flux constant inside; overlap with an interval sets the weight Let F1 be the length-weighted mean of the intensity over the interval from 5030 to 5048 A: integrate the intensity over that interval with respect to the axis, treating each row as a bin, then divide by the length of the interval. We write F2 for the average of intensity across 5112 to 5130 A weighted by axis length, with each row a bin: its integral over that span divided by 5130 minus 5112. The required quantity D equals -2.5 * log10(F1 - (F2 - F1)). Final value -2.85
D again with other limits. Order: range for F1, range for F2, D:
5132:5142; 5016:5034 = -2.76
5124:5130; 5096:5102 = -2.75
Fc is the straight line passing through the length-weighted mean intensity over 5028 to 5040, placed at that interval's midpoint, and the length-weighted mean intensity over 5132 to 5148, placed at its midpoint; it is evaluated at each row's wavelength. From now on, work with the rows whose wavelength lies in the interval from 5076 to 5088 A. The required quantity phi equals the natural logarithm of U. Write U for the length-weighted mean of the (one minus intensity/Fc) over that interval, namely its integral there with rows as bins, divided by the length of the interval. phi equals -4.5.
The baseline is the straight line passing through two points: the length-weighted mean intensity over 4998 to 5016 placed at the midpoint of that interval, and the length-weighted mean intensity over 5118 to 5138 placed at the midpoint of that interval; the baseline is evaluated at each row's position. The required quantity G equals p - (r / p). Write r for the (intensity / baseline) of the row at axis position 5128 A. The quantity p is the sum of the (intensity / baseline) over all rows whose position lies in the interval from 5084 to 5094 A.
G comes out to 2.9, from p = 3.2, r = 0.98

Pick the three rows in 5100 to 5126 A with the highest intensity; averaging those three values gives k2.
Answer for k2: 14.39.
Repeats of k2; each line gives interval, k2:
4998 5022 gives 13.92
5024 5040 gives 14.25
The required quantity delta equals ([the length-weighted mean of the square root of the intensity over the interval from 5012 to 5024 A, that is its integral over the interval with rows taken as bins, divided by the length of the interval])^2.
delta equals 13.2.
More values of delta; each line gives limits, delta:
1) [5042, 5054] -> 13.9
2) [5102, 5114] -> 13.6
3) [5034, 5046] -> 13.3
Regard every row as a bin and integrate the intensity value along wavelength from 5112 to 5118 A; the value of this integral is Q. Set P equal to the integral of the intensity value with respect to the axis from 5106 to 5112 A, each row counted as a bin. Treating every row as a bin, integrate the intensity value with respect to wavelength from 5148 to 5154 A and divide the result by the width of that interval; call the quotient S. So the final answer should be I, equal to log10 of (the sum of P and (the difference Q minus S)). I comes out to 2.19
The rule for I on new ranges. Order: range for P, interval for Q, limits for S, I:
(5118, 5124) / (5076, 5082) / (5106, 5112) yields 2.17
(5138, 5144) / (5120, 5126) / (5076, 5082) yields 2.16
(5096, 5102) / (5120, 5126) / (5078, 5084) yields 2.16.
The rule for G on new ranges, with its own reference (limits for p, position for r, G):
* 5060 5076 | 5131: 5.0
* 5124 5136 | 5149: 3.6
